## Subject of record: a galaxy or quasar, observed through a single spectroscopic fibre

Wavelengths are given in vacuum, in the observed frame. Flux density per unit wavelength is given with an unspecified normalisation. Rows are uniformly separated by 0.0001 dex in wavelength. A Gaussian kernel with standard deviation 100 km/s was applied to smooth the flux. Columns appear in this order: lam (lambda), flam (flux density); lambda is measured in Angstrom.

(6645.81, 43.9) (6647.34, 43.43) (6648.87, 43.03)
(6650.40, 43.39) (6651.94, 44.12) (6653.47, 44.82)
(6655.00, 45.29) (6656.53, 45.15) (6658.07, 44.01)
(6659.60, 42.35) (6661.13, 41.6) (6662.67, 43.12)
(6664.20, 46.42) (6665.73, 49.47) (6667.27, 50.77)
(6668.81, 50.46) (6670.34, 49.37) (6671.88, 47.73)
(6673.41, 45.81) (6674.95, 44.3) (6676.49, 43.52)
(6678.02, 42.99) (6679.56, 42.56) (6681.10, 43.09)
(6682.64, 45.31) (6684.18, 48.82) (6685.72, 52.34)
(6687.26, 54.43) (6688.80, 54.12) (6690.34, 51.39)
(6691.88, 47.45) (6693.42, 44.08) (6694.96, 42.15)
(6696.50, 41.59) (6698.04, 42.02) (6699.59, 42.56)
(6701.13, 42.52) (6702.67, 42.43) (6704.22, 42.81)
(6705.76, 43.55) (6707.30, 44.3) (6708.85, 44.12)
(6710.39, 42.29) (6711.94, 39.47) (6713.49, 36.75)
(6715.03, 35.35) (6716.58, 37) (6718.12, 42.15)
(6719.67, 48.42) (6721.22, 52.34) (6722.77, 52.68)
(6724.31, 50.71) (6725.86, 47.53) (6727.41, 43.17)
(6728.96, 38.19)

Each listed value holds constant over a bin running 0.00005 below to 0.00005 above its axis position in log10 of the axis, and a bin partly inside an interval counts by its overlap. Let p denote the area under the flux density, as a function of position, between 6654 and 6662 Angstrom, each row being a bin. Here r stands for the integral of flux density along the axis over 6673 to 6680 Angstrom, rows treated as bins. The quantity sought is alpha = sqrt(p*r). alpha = 327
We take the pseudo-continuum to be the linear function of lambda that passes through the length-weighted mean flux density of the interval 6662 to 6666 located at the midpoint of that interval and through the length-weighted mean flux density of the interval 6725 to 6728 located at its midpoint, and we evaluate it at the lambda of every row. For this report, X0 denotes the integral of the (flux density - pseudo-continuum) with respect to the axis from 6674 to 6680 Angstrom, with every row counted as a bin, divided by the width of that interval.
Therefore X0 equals -2.6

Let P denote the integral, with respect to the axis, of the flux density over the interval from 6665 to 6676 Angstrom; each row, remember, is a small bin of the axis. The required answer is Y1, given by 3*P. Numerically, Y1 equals 1588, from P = 529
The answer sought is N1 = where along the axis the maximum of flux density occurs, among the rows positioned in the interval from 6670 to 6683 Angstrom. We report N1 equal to 6670.34 Angstrom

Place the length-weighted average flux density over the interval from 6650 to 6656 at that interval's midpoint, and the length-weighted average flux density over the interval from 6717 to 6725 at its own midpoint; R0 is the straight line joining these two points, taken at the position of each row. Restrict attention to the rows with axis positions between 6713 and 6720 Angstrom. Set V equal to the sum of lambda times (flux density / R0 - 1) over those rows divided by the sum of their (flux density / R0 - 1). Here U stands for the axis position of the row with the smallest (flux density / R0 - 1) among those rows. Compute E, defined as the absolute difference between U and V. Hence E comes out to 0.5 Angstrom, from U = 6715.03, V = 6715.5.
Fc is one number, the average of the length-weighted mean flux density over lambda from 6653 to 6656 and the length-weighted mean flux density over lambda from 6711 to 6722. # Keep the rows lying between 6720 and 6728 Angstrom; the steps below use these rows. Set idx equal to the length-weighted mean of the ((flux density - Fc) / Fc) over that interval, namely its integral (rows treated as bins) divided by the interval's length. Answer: 0.14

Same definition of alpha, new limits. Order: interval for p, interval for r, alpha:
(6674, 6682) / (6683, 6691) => 379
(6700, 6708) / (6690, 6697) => 330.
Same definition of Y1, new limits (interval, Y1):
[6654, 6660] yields 798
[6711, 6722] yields 1374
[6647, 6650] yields 389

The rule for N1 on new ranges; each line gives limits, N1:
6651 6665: 6664.20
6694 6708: 6707.30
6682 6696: 6687.26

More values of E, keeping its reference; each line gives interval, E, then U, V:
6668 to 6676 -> 5.8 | 6674.95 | 6669.1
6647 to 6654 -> 0.1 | 6648.87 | 6648.8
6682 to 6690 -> 4.6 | 6682.64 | 6687.3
